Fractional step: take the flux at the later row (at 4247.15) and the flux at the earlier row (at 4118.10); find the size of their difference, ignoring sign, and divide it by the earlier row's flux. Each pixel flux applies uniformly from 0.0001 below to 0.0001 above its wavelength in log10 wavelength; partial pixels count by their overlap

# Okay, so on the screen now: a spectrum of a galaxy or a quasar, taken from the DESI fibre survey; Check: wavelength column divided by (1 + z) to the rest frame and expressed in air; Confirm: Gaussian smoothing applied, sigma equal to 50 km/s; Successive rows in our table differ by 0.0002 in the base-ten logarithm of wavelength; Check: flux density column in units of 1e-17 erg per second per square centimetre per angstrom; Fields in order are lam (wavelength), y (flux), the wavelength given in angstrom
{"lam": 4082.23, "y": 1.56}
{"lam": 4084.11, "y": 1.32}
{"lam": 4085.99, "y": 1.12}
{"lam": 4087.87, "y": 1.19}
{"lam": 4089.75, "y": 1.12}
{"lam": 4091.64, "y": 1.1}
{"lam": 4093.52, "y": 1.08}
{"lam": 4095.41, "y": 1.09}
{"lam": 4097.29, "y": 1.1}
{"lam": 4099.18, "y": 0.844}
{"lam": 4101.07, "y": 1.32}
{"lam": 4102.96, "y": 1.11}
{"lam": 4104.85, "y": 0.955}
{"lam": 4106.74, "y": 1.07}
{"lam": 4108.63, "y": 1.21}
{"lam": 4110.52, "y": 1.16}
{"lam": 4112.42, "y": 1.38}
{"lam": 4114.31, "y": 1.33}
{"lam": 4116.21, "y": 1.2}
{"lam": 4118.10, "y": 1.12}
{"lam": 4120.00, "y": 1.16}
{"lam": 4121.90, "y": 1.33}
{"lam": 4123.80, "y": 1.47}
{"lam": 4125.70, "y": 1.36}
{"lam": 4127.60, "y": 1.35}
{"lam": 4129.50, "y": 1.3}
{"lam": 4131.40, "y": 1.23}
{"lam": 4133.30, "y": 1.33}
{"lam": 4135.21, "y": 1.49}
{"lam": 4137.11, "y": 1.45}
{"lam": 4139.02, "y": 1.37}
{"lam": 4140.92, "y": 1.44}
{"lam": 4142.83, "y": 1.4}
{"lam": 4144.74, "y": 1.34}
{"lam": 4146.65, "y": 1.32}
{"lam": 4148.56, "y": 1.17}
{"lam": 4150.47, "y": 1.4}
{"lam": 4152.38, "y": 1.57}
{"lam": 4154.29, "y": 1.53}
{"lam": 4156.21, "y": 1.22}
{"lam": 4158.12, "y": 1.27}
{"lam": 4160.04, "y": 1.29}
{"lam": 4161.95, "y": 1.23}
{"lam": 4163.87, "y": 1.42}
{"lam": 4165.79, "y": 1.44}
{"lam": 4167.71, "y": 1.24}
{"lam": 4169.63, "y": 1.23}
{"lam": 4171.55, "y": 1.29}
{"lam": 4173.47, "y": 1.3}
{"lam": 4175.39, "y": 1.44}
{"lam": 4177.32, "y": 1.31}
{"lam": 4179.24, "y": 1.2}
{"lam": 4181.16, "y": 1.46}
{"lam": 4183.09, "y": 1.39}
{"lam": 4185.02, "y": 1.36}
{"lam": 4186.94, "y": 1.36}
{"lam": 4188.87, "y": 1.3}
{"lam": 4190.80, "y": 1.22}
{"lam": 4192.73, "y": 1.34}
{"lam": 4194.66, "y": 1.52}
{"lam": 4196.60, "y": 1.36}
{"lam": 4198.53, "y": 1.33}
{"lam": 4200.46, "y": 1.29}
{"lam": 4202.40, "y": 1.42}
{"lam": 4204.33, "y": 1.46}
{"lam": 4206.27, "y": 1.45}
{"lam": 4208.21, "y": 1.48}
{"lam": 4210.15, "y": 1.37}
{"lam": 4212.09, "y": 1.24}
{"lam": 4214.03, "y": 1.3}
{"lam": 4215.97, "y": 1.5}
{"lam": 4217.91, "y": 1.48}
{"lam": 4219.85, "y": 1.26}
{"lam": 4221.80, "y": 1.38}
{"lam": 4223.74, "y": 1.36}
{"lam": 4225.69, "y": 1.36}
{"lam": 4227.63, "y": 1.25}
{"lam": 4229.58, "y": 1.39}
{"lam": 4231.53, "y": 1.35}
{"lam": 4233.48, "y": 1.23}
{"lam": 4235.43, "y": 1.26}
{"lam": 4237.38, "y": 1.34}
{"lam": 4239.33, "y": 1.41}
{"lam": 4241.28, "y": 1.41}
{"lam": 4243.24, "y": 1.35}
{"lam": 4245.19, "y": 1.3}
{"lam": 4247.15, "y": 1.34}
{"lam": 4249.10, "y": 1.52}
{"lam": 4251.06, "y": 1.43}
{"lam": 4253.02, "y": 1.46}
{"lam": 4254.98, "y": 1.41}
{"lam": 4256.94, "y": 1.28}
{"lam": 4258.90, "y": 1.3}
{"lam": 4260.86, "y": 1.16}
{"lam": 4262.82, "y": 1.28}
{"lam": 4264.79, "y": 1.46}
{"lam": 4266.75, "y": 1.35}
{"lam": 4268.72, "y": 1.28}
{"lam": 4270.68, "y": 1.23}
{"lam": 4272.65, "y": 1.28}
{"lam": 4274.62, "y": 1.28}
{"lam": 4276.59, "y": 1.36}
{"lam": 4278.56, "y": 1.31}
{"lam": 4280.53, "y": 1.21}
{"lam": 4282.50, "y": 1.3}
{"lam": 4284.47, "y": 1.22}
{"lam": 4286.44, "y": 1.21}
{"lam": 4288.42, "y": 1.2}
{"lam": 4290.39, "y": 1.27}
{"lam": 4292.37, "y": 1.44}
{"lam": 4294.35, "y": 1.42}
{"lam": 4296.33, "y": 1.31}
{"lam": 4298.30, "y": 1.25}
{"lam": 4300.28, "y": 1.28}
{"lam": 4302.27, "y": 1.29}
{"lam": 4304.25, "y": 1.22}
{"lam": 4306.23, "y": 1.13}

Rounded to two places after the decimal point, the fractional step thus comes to 0.20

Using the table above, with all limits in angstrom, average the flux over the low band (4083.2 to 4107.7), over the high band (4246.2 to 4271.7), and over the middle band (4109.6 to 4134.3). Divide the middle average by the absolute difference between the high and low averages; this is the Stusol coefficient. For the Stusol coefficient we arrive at 5.4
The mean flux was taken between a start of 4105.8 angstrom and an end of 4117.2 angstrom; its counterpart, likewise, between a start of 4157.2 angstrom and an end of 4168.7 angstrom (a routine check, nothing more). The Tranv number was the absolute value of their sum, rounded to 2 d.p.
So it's 2.54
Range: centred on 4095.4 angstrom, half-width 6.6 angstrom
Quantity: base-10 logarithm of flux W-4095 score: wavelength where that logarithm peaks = 4101.07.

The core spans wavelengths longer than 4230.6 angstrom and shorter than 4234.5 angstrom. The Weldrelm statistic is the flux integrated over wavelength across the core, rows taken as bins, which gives 5.03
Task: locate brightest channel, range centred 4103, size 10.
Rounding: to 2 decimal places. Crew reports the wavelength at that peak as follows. 4101.07 angstrom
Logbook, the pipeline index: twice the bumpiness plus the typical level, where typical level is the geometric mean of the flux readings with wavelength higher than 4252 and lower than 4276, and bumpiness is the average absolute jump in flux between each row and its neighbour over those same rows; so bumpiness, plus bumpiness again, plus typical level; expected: 1.48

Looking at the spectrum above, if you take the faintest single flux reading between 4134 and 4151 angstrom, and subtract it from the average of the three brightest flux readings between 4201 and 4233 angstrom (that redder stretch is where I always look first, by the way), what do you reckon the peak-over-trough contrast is 0.32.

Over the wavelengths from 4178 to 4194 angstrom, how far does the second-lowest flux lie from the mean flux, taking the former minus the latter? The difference -0.11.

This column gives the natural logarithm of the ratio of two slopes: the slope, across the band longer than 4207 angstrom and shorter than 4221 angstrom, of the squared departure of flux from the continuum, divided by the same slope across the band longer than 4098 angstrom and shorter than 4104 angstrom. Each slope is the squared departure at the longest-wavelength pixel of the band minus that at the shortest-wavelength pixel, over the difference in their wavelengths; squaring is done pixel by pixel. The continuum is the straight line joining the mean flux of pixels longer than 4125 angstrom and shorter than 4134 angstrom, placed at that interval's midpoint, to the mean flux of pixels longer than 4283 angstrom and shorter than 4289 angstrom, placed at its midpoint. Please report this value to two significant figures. -2.5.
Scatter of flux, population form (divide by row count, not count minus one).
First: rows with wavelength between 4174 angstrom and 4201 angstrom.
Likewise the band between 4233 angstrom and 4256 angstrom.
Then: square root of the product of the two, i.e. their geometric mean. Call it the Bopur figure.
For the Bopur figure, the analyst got 0.082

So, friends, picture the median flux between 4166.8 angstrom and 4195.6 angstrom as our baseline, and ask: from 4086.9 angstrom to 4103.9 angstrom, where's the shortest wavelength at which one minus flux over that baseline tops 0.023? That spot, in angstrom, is 4087.87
